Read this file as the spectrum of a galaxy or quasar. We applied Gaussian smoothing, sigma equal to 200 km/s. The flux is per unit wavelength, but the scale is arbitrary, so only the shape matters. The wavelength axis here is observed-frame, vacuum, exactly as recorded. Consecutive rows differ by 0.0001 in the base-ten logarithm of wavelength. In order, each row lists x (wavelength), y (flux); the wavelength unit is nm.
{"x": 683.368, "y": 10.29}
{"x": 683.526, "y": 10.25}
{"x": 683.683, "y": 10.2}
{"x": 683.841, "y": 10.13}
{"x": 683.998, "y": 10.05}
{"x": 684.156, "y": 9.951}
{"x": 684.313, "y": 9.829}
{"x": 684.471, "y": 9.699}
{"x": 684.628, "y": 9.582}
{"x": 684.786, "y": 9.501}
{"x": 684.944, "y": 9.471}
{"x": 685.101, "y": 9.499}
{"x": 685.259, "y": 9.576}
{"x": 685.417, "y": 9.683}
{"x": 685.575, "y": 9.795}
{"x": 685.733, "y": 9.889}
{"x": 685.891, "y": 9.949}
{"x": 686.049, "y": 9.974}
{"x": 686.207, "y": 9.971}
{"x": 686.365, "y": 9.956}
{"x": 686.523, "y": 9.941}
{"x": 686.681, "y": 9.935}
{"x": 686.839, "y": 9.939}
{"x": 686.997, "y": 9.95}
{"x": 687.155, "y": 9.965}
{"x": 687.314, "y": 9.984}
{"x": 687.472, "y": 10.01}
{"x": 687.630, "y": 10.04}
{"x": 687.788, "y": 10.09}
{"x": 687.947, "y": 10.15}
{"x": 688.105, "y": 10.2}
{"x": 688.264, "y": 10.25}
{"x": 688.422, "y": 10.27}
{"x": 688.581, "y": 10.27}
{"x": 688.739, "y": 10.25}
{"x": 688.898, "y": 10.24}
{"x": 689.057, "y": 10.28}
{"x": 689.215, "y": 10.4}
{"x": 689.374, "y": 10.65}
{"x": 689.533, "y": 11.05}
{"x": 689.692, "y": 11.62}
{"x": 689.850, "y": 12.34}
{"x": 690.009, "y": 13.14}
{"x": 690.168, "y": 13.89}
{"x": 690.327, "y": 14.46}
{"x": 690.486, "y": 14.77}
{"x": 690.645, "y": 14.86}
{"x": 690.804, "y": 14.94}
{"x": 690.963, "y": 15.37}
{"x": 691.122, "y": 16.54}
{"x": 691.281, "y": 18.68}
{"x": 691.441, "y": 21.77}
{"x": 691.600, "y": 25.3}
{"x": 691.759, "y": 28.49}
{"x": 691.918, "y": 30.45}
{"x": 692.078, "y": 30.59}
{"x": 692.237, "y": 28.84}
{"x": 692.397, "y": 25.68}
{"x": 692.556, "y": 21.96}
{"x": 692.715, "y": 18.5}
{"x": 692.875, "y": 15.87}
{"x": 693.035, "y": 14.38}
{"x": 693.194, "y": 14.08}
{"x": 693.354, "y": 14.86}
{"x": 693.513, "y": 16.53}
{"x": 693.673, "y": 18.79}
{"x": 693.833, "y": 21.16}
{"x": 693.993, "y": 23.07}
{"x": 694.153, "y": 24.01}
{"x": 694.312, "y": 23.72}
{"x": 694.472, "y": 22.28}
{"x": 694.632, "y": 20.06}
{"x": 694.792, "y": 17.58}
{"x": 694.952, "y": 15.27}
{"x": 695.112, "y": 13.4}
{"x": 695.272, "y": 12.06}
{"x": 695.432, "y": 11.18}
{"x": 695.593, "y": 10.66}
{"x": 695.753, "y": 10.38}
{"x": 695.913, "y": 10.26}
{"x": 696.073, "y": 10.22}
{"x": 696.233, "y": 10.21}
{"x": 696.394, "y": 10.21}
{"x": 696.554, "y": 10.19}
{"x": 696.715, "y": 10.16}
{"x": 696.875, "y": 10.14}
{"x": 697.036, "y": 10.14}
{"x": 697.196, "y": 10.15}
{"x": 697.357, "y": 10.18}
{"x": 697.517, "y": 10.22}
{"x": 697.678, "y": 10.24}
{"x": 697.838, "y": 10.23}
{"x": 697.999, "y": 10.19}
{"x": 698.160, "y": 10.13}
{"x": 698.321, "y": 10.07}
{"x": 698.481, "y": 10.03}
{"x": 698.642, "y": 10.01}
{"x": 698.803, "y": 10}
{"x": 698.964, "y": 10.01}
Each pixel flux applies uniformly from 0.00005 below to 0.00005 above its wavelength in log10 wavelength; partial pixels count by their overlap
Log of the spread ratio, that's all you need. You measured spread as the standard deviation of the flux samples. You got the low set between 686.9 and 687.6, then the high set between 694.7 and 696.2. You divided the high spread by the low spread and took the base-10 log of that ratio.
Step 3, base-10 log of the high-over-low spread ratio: 2.0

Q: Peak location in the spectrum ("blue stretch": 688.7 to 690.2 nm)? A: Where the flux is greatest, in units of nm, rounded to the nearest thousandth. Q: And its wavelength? 690.168 nm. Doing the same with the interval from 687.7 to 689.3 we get 689.215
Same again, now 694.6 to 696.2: 694.632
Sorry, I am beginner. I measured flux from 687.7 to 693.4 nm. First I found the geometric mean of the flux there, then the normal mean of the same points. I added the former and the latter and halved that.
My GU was 15.5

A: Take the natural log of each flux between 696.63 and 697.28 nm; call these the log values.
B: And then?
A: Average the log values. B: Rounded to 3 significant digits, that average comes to 2.32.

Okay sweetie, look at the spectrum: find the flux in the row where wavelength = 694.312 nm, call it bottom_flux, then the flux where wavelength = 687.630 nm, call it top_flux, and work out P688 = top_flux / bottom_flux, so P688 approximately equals 0.4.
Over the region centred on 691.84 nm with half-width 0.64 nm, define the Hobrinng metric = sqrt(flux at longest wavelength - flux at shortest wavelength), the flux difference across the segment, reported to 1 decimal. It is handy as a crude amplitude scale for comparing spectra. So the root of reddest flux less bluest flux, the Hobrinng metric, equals 2.6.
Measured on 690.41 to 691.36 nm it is 2.0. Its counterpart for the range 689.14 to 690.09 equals 1.7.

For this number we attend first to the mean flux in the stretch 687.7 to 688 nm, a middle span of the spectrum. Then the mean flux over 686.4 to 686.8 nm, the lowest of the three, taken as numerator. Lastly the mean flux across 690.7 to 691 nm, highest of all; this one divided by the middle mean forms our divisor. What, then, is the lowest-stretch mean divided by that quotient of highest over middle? 7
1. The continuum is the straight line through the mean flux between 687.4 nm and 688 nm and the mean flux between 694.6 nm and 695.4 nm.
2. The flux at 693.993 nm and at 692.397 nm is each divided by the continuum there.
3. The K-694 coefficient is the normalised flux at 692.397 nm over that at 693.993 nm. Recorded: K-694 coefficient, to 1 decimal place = 1.2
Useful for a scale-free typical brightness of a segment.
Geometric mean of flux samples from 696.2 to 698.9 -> 10.1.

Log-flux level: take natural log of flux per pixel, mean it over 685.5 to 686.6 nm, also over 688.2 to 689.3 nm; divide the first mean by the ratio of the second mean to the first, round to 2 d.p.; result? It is 2.26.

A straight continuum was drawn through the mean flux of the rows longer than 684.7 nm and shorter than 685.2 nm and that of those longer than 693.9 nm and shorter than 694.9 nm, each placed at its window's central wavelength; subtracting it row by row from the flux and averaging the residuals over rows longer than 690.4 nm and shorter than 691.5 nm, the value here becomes -0.6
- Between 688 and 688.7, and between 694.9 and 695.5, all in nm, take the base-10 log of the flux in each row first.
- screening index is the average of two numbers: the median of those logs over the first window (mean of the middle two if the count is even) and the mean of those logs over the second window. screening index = 1.06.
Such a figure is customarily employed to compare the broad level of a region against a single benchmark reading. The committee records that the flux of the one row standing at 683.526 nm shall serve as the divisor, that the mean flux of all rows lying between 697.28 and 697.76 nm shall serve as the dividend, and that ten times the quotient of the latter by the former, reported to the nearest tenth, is 10.0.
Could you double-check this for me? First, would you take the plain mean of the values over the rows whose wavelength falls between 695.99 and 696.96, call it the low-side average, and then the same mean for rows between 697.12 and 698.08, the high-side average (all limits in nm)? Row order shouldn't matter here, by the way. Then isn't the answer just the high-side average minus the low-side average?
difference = 0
